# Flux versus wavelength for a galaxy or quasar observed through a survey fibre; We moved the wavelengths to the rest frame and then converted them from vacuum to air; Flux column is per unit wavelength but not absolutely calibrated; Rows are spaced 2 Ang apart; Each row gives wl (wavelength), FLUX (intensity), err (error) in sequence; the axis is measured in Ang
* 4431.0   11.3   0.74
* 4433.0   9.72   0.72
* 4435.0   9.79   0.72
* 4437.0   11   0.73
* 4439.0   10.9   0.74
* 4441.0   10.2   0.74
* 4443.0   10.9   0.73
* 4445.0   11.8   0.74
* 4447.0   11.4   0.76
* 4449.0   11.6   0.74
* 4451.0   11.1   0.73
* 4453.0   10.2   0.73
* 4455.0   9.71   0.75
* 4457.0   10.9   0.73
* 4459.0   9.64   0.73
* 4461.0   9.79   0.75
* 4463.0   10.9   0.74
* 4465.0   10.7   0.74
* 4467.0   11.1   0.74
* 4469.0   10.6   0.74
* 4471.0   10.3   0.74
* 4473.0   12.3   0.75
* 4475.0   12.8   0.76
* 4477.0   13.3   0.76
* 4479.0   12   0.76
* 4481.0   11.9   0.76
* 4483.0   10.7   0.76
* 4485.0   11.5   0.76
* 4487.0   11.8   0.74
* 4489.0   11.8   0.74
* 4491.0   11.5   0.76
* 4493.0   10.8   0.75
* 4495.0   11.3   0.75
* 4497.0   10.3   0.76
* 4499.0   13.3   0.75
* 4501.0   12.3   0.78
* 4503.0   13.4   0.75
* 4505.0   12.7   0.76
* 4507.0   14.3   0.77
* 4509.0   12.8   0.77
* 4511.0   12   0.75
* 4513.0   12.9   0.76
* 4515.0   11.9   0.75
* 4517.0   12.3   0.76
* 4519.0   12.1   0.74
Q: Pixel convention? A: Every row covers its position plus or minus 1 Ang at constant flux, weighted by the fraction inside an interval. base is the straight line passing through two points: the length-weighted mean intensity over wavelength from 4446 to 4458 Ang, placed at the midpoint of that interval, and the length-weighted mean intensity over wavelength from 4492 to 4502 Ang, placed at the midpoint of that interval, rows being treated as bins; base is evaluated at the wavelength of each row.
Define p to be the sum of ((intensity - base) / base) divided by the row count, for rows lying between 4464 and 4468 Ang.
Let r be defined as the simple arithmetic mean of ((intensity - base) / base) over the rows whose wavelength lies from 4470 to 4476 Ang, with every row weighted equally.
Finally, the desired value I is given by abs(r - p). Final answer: 0.070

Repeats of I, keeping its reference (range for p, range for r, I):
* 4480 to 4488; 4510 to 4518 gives 0.023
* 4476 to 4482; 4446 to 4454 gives 0.072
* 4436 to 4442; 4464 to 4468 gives 0.025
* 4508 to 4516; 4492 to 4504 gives 0.022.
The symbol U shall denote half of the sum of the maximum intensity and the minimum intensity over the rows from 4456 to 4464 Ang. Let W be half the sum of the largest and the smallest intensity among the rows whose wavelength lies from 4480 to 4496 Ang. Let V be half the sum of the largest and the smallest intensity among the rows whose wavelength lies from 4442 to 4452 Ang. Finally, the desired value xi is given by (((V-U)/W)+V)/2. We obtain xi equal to 5.7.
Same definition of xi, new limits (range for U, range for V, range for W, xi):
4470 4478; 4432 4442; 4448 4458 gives 5.1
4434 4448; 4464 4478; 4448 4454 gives 5.9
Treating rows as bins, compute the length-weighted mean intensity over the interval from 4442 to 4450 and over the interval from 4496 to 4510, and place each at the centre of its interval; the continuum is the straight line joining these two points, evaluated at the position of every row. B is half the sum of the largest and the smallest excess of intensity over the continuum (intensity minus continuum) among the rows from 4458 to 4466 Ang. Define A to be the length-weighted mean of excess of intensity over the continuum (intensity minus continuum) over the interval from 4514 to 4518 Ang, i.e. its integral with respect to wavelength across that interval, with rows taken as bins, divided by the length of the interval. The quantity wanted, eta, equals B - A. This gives -0.6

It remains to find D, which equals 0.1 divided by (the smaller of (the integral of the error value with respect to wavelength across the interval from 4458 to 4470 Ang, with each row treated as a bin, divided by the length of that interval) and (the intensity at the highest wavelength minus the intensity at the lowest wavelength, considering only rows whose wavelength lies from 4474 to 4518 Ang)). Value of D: -0.20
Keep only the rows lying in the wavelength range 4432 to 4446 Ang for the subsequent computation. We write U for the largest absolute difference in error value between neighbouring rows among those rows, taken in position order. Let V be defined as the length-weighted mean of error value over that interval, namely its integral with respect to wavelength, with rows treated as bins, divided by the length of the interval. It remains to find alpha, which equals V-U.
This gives 0.721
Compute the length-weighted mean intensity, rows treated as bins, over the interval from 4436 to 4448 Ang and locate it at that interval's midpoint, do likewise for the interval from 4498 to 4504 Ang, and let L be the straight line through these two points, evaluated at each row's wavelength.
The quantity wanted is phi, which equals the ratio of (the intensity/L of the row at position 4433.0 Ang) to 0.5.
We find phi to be 1.81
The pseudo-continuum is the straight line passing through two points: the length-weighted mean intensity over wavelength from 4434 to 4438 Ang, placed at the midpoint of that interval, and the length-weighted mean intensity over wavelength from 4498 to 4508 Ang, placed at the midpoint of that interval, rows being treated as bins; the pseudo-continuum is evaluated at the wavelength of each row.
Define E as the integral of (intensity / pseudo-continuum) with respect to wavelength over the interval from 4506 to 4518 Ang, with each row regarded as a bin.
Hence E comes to 11.2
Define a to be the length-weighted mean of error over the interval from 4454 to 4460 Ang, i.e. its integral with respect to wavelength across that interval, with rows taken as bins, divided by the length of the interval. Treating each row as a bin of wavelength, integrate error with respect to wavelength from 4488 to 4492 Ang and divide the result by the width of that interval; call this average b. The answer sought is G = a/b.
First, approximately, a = 0.737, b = 0.750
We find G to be 0.98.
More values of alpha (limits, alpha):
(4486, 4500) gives 0.730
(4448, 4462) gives 0.717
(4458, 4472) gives 0.720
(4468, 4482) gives 0.743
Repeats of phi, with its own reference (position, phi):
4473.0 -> 2.04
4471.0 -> 1.72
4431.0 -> 2.12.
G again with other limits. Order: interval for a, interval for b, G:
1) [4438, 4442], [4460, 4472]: 1.00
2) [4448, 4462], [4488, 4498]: 0.98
